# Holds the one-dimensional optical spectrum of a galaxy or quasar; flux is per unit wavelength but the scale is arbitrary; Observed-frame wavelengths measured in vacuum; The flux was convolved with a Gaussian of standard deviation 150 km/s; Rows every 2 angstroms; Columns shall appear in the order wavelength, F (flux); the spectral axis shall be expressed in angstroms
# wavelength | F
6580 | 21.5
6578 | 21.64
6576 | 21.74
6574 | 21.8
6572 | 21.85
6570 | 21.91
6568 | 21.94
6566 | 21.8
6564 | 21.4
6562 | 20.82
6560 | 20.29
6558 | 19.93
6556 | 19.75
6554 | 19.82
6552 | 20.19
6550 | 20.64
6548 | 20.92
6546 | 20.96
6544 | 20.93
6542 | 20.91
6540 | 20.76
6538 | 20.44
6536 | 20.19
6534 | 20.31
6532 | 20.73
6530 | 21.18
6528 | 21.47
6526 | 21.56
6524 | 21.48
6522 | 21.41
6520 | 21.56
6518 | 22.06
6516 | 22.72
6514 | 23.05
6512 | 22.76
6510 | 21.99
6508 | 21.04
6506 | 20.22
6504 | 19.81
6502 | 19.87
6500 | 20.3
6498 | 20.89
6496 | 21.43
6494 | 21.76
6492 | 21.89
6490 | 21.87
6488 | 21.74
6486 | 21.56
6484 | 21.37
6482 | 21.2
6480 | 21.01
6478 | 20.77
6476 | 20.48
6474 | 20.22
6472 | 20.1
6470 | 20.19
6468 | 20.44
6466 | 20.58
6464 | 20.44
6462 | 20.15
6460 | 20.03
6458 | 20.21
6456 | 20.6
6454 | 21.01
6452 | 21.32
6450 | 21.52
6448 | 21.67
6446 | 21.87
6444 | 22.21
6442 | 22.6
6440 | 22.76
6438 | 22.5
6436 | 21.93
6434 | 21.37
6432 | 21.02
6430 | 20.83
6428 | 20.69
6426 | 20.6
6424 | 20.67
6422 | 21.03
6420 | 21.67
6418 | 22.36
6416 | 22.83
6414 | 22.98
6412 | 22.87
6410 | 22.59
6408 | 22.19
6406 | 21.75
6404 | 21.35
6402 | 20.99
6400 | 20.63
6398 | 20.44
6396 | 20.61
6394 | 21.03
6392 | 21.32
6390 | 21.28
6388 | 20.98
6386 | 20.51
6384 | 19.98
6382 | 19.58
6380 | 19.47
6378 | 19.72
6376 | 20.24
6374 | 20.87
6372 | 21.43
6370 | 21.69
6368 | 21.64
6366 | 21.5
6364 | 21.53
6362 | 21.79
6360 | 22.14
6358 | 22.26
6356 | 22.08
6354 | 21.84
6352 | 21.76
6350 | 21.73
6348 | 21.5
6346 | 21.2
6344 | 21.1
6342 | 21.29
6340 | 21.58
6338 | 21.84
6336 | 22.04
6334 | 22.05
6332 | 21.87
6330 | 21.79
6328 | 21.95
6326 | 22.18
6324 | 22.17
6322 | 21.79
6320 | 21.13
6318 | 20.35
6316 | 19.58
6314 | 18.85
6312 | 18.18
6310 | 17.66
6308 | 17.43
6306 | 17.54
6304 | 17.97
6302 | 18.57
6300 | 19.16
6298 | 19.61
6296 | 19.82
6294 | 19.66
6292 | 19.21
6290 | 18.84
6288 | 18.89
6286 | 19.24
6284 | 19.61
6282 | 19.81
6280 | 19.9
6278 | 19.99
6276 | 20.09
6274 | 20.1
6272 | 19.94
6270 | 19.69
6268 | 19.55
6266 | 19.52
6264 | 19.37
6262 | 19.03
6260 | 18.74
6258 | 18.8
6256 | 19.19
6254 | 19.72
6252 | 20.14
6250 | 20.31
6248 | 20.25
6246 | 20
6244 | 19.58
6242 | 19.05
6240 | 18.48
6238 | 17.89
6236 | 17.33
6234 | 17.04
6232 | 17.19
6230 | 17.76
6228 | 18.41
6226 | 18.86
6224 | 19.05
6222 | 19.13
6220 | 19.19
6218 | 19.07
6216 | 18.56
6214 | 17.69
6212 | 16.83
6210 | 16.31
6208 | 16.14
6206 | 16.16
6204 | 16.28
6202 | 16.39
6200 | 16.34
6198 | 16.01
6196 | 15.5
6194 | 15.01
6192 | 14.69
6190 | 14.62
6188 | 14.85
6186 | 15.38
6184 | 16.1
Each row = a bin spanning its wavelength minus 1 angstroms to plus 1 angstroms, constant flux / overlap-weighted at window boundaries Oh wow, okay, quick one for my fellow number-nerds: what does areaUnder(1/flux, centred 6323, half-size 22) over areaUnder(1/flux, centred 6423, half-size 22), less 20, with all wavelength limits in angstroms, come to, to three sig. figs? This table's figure -18.9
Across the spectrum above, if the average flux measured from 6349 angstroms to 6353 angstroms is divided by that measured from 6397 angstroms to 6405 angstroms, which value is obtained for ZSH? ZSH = 1.04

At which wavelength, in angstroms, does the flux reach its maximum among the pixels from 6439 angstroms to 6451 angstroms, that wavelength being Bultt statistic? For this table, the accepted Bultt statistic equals 6440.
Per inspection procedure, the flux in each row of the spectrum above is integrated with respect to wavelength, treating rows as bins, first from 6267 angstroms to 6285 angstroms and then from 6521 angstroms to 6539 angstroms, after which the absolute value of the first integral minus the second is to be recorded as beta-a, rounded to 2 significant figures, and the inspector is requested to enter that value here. 20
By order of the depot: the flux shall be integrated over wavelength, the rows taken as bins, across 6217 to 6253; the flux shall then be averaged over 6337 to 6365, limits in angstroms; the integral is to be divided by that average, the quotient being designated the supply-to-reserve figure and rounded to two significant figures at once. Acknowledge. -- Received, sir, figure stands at 31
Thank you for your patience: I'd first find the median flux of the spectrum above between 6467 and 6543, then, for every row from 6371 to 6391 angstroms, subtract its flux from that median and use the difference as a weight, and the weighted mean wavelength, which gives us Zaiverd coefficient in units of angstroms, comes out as 6380.8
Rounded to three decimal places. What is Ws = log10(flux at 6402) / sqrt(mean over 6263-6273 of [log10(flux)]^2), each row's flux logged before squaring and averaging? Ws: 1.023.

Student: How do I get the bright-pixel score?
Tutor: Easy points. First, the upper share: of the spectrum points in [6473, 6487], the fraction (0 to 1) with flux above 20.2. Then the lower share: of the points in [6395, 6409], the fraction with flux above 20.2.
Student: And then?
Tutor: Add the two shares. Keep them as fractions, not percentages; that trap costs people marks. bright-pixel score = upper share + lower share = 2.0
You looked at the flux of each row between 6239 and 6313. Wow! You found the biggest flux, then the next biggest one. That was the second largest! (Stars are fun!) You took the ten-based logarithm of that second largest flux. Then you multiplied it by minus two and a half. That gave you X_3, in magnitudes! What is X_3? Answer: -3.27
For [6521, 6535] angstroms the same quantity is -3.33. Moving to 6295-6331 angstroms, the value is -3.36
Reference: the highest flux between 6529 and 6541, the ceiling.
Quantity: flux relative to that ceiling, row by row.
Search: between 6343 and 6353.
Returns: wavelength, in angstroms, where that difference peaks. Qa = 6352 angstroms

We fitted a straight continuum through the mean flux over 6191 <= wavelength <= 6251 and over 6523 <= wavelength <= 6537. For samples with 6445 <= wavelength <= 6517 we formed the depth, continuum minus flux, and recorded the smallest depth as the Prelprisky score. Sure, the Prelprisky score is -2.2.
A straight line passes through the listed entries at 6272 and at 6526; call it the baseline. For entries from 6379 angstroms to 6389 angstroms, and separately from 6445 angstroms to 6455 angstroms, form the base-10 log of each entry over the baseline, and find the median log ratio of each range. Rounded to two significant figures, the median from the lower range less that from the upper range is -0.023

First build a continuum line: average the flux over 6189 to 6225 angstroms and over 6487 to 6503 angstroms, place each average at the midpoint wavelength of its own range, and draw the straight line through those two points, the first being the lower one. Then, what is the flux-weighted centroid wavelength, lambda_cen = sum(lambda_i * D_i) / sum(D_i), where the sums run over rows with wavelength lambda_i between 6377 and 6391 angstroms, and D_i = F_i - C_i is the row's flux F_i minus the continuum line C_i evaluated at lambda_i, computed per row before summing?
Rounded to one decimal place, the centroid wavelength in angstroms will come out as 6387.2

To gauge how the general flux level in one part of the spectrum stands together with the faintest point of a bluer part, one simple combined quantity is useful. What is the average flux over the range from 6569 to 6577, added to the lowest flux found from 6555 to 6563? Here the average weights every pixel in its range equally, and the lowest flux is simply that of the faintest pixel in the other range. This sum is 41.6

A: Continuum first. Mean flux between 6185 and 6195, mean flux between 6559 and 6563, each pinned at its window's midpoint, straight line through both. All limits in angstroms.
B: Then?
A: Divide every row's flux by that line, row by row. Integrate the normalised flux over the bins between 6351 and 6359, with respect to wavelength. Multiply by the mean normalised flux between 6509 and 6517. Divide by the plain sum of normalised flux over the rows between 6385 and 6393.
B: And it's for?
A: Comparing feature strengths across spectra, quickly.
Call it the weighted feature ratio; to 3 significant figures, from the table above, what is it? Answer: 2.46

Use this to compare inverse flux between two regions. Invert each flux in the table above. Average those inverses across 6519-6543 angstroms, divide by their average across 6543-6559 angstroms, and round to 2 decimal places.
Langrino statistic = 0.97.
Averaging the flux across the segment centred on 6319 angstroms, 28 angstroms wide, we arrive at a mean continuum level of 20.2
